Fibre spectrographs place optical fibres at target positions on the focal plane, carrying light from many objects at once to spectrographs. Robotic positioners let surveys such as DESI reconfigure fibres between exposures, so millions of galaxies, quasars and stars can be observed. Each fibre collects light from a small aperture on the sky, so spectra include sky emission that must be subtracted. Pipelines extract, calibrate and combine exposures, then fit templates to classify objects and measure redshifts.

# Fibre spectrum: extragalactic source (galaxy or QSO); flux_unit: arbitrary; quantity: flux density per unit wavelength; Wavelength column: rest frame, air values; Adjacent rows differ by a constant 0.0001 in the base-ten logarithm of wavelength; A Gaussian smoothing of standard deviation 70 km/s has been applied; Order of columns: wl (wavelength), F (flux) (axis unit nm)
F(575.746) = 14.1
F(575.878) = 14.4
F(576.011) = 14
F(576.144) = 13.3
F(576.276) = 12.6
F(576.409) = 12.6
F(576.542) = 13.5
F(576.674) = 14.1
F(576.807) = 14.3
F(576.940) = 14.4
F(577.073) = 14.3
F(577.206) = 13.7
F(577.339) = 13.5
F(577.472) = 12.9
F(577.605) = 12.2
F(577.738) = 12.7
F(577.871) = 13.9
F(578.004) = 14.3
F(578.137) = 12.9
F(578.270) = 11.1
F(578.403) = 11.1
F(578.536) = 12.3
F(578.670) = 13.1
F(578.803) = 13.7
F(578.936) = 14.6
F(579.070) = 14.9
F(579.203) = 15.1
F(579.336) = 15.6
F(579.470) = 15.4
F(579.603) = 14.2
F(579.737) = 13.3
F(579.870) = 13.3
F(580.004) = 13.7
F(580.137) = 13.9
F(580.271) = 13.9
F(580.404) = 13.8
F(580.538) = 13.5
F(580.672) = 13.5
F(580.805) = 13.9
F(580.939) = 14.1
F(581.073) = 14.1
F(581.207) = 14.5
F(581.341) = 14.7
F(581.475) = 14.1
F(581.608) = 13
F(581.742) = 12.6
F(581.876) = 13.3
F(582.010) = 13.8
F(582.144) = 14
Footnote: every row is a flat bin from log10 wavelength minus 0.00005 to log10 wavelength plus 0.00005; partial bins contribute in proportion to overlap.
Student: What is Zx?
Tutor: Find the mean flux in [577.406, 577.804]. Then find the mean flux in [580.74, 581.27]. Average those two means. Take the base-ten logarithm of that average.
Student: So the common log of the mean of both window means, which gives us 1.126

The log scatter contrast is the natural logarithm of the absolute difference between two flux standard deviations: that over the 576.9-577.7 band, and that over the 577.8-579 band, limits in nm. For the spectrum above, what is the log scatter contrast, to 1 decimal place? -0.8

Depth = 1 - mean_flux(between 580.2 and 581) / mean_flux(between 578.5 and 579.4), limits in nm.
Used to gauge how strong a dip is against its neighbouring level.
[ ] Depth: 0.03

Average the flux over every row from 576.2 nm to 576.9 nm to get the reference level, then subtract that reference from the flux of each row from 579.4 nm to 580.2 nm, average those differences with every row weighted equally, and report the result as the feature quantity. 0.5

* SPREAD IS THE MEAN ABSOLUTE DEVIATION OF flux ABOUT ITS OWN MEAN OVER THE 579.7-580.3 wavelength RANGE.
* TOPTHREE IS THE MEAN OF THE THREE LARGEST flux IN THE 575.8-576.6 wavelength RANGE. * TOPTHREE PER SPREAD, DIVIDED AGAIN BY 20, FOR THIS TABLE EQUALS 2.7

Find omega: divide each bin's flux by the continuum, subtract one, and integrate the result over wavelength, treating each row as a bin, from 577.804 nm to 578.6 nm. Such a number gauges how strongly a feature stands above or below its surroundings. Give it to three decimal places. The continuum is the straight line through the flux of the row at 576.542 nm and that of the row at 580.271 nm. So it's -0.063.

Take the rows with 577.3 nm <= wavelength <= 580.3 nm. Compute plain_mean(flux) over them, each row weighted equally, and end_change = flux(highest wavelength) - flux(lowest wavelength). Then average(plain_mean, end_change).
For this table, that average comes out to 6.97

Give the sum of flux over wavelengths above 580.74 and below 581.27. 56.6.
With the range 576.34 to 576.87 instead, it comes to 54.5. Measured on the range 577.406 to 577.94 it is 51.7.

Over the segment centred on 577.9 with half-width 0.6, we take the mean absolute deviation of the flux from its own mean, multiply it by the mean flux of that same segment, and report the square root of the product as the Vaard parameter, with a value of 3.3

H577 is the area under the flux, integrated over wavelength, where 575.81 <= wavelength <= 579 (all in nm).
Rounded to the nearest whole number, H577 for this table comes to 42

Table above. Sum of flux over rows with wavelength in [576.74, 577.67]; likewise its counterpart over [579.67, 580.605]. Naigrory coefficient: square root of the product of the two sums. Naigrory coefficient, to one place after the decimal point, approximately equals 95.3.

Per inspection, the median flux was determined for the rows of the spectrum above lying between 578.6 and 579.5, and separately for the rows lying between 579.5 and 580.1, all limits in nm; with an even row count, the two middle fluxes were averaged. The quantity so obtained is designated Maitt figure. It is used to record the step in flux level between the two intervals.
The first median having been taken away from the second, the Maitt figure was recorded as -1.4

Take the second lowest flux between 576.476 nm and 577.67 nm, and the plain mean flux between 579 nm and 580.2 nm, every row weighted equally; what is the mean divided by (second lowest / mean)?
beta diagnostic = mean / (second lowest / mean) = 16.0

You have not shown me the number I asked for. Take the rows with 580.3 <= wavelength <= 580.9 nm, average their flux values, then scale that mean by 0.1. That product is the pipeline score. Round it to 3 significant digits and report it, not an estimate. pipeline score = 1.37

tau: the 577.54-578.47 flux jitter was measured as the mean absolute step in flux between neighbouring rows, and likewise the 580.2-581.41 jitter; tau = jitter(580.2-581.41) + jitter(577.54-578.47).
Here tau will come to 1.08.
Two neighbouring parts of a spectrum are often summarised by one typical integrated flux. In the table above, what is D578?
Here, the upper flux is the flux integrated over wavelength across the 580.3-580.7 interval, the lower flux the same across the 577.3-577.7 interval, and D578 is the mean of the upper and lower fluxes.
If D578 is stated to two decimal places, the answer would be 5.29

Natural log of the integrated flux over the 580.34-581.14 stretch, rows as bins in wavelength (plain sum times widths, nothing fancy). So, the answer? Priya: 2.4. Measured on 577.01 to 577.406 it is 1.7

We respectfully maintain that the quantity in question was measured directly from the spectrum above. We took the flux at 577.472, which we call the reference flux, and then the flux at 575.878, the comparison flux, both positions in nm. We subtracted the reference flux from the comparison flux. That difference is 1.5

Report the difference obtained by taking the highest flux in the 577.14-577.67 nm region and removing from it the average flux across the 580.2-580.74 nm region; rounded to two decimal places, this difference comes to 0.02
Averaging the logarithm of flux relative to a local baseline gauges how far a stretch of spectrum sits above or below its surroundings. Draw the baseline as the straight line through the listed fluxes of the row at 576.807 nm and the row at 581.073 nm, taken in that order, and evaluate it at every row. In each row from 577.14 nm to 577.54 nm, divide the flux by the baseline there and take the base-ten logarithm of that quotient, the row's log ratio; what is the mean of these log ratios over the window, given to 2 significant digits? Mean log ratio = -0.029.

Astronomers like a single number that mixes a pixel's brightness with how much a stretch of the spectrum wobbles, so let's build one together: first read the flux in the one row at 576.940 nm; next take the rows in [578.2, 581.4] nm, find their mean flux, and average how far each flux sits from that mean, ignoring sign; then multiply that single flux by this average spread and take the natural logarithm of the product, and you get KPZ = 2.43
